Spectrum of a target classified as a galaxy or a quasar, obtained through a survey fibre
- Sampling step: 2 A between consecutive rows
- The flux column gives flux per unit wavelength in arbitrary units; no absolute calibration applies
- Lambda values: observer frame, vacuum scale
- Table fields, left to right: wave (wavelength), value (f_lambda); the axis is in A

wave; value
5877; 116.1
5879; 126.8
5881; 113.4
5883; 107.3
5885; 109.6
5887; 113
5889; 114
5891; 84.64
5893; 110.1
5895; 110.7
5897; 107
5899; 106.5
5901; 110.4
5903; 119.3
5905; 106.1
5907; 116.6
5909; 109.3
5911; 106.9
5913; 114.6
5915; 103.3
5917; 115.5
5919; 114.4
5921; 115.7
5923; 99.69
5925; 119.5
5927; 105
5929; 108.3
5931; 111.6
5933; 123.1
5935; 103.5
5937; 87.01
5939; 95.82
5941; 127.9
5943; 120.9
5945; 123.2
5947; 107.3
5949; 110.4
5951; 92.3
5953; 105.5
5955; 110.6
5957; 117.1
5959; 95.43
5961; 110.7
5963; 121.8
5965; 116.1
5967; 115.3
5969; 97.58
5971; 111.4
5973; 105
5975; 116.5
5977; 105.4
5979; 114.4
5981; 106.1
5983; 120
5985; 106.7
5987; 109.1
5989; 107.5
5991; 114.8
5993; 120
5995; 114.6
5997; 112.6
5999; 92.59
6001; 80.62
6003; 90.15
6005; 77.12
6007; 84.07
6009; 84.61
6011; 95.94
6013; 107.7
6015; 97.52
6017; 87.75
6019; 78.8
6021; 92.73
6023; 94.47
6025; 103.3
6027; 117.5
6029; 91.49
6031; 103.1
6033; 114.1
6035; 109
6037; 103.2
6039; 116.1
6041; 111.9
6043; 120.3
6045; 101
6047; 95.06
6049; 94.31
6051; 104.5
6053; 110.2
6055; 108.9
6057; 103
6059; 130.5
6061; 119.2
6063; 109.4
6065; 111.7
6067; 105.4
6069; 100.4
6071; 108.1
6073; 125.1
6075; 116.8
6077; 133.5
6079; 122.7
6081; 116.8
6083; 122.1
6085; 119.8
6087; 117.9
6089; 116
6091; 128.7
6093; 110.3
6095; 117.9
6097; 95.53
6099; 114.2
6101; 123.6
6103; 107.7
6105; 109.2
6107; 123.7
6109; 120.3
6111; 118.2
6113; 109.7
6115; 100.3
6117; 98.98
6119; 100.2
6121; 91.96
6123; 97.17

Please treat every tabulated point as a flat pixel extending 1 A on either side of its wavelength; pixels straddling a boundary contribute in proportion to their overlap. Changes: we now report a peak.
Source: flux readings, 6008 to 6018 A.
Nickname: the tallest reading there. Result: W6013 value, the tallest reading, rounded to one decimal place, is 107.7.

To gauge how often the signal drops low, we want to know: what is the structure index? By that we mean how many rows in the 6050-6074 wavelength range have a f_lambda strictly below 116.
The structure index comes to 9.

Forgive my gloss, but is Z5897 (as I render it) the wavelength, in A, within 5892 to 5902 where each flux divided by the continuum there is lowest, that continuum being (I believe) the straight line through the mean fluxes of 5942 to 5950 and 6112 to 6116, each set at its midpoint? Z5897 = 5899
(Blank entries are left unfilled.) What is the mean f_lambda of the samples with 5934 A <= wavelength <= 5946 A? 110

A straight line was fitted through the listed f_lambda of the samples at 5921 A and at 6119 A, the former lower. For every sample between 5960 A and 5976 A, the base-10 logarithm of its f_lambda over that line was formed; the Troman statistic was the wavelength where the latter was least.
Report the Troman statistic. 5969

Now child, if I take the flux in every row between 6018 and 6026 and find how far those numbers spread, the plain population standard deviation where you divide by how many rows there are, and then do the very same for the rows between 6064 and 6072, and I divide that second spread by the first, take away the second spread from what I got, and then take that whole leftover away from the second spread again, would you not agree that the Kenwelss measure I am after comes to 7.8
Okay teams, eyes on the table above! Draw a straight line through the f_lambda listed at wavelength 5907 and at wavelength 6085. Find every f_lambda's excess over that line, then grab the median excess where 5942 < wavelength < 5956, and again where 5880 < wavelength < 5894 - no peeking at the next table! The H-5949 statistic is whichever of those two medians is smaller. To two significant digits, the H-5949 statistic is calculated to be -7.0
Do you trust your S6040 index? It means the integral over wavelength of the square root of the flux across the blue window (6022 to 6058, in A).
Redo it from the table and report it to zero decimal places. 370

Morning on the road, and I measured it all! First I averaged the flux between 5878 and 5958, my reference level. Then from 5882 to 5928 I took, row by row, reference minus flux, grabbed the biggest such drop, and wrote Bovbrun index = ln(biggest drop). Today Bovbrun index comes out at 3.24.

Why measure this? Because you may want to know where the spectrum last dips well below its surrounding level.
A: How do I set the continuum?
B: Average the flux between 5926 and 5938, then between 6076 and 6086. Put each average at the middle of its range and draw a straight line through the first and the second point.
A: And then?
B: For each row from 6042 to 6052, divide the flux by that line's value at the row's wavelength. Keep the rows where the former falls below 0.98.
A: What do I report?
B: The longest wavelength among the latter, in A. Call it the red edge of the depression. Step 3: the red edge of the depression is 6051 A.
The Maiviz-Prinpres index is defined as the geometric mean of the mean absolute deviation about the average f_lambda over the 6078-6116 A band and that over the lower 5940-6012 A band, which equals 8.1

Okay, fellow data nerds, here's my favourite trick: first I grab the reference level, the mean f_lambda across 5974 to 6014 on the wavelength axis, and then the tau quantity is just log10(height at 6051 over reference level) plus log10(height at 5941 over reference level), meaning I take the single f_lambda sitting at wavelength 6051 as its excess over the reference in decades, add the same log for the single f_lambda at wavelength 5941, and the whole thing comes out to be 0.10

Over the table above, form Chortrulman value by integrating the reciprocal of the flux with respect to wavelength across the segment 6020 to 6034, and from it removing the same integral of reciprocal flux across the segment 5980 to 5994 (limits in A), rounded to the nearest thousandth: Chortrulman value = 0.013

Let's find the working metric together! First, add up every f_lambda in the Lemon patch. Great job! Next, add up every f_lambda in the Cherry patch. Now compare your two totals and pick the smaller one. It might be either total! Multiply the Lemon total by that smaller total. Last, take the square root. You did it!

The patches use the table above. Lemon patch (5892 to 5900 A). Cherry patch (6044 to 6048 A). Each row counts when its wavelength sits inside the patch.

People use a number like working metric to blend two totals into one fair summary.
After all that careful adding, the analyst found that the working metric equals 292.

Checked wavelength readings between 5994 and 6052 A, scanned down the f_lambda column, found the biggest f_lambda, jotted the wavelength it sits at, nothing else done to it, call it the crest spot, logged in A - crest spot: 6043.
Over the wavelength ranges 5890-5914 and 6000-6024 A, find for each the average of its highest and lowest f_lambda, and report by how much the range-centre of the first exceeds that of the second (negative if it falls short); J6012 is 10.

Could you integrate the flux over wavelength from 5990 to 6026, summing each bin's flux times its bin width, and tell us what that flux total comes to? 3459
